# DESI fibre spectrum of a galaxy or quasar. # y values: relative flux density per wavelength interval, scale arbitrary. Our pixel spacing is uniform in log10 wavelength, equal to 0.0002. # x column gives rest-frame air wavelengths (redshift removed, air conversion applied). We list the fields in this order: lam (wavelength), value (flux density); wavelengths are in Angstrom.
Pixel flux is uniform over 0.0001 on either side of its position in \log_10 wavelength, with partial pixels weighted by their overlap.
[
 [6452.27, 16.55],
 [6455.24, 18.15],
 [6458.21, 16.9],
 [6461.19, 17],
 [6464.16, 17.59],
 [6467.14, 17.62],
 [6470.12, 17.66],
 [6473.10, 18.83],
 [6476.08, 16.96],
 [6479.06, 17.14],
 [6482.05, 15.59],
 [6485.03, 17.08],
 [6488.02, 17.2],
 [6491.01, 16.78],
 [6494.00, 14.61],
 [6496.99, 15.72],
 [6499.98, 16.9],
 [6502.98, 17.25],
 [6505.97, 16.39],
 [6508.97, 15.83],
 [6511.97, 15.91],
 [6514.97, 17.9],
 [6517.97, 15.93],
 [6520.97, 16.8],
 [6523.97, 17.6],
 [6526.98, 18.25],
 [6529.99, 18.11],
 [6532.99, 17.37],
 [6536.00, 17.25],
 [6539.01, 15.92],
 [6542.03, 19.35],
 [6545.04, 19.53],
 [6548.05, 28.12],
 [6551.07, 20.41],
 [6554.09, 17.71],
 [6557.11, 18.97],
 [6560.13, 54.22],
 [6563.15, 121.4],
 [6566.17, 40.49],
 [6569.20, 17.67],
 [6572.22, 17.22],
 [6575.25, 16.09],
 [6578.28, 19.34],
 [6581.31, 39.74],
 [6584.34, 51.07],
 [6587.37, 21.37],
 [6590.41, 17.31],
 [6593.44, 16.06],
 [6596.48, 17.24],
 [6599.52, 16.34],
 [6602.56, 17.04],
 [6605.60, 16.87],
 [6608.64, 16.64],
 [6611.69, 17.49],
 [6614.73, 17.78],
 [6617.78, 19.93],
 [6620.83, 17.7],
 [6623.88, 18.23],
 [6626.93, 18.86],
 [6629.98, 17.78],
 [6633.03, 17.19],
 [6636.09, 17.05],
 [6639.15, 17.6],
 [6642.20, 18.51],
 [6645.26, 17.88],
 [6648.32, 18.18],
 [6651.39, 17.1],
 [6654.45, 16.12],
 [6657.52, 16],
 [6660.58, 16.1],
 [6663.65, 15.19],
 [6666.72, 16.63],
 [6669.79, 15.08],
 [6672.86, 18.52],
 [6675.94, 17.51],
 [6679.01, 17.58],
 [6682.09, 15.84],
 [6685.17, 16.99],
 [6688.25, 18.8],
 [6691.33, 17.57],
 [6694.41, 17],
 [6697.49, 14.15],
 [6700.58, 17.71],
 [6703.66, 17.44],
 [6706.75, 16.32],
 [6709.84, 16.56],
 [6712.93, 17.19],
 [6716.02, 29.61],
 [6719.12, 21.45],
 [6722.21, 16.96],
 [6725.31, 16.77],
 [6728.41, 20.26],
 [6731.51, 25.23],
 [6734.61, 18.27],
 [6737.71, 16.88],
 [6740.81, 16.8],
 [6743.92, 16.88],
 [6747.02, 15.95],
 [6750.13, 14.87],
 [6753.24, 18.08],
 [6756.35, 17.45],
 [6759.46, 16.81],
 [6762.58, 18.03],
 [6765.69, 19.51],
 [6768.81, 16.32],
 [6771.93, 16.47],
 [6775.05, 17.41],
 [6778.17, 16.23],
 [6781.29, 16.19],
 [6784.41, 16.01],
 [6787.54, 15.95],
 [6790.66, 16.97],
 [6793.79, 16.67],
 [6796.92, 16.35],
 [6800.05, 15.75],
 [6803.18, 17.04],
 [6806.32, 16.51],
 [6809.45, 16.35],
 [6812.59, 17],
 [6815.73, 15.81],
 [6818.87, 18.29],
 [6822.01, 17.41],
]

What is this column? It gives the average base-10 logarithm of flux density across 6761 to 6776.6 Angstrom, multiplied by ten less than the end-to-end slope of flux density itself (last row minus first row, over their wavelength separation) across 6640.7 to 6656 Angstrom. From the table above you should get -13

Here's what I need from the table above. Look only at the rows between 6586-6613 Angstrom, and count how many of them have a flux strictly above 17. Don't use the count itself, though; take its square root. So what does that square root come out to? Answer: 2.24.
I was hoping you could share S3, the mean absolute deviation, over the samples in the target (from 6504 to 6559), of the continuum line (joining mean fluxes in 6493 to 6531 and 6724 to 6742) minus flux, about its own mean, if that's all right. 1.63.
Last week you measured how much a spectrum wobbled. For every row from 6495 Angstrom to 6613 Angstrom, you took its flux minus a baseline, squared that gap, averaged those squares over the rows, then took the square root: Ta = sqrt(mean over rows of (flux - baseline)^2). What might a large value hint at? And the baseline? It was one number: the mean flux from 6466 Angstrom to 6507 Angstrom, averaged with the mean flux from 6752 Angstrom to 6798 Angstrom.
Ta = 19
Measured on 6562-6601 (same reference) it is 32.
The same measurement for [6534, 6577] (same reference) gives 31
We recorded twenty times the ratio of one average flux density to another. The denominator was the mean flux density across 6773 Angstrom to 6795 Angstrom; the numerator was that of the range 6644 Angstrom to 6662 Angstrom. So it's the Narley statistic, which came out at 20.5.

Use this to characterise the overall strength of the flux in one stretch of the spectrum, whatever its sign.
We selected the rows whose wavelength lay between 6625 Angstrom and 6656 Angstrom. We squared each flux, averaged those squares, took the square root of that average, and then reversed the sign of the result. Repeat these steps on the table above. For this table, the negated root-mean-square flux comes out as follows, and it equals -17.6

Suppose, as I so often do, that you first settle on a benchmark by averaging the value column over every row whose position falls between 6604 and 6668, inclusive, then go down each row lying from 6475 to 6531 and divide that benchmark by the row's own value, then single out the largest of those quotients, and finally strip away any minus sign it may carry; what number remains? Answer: 1.19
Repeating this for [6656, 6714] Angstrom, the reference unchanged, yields 1.23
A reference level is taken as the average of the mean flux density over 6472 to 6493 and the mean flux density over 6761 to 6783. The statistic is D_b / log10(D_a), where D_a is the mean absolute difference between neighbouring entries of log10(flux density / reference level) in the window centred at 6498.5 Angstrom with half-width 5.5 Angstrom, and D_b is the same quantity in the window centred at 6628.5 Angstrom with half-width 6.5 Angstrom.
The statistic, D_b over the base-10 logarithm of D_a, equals -0.011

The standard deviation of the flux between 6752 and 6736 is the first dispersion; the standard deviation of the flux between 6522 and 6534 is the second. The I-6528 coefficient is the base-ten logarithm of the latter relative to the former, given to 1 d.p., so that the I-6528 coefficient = -0.3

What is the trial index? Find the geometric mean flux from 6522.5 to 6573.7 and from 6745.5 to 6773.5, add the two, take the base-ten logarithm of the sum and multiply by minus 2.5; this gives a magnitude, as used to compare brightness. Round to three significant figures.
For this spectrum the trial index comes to -4.01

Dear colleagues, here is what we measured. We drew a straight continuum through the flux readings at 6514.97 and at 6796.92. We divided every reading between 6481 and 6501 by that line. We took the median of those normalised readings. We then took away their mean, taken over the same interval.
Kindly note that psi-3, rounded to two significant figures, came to 0.028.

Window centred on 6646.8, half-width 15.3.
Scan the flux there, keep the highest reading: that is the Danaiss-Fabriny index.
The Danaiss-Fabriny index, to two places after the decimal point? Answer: 18.51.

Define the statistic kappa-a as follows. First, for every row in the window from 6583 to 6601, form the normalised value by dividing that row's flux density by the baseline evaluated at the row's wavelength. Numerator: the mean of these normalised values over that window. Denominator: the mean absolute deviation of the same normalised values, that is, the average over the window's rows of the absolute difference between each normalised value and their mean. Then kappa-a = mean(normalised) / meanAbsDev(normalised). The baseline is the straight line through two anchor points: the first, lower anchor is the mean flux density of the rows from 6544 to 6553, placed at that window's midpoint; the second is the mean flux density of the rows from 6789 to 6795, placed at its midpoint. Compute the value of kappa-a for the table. 3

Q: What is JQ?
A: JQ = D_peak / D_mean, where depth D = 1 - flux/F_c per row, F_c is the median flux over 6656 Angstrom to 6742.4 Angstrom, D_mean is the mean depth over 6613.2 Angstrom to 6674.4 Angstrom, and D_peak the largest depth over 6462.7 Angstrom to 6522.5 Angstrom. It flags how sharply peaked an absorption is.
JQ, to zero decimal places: -6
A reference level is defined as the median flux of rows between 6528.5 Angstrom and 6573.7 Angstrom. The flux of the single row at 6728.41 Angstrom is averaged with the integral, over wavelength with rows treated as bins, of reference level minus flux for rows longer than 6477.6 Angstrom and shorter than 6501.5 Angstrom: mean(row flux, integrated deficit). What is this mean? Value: 41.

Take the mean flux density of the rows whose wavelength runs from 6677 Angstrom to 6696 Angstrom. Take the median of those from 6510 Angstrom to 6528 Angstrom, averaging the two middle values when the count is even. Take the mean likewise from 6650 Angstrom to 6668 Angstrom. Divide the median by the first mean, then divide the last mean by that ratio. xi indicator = 16.3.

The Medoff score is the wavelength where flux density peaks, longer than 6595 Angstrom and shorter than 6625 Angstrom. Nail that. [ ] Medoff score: 6617.78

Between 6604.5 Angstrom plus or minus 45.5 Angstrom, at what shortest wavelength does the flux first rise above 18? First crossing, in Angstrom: 6560.13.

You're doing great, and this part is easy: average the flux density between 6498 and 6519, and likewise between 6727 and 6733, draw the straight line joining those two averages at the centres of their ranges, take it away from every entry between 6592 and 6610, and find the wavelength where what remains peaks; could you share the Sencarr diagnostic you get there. 6596.48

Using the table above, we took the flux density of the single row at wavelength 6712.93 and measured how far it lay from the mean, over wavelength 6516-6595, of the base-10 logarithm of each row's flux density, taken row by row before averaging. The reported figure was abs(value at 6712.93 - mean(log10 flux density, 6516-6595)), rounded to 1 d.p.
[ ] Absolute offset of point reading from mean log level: 15.8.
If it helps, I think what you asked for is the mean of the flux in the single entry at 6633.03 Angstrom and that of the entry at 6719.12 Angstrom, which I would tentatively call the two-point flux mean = 19.3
